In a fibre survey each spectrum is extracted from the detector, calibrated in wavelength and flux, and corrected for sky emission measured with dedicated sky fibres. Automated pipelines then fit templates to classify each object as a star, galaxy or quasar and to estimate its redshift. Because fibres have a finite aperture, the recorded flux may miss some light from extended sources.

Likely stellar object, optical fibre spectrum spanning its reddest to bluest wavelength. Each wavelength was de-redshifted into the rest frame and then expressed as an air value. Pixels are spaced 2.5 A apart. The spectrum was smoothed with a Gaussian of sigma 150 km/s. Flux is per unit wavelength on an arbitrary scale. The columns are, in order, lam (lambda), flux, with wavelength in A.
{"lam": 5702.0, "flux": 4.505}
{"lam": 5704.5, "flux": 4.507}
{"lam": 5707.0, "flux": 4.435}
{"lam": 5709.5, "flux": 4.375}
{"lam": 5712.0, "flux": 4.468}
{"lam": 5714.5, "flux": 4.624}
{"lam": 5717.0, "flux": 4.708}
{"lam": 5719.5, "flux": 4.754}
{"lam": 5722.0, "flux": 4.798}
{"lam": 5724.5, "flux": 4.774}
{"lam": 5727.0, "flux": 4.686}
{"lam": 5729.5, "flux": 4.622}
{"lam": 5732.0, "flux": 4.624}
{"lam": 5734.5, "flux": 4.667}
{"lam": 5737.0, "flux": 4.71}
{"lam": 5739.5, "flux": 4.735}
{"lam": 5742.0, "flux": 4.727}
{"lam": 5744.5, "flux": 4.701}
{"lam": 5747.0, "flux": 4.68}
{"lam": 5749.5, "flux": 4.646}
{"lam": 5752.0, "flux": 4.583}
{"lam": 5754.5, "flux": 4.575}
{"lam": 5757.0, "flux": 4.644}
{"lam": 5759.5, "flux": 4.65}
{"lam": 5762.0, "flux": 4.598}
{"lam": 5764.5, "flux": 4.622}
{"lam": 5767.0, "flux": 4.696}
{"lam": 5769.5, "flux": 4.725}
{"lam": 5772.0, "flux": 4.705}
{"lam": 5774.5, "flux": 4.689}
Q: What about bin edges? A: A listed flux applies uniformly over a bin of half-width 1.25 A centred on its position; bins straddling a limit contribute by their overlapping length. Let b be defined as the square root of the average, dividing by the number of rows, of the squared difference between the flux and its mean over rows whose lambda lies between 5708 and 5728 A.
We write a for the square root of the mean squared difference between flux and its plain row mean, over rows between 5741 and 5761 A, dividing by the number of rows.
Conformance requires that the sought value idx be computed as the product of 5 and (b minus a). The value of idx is 0.46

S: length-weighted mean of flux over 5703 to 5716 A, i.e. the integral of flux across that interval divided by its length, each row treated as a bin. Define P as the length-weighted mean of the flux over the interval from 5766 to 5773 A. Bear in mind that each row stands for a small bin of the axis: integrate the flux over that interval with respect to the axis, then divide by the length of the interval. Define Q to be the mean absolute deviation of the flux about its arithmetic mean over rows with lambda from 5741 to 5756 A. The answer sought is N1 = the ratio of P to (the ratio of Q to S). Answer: 417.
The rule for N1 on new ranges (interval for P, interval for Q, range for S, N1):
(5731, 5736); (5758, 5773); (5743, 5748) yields 511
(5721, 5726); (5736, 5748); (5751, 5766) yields 1351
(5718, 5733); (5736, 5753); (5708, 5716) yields 528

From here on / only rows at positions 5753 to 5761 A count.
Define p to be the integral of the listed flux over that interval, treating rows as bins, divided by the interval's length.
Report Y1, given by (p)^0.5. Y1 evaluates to 2.15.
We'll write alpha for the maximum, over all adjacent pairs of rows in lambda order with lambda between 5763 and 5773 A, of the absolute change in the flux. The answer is 0.074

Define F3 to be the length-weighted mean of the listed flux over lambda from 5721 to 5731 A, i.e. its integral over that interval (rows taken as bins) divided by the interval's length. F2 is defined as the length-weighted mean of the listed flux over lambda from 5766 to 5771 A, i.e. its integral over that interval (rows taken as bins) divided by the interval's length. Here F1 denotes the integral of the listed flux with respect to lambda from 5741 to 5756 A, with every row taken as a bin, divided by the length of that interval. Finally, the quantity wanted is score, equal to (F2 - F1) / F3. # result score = 0.0128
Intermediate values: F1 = 4.65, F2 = 4.71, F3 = 4.72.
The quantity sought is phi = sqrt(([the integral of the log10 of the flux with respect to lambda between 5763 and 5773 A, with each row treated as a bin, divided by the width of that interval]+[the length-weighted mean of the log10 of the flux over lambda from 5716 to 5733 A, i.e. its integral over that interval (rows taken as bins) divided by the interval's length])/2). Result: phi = 0.820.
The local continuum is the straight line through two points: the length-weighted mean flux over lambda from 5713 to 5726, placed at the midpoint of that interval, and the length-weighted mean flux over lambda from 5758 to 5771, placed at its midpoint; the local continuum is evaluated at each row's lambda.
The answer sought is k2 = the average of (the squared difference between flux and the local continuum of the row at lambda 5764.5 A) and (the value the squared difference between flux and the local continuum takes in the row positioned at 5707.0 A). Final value 0.048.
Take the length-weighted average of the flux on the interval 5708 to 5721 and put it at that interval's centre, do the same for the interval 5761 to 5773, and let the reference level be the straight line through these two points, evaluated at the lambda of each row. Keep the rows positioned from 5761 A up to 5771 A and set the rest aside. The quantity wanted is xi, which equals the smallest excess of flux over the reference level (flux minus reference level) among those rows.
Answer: -0.064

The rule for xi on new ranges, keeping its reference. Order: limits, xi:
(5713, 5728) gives 0.037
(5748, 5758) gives -0.075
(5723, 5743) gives 0.009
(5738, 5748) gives 0.042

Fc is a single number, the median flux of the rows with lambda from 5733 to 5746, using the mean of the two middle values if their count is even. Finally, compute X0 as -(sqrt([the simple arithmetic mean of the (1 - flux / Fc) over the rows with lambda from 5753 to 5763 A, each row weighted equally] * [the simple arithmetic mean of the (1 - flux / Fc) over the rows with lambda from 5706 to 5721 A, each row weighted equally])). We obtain -0.025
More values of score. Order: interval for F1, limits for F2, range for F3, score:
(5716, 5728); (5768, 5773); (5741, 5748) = -0.0067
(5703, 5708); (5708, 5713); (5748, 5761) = -0.0118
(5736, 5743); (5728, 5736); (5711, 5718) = -0.0180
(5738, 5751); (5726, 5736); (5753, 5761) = -0.0098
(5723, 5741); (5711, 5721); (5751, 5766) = -0.0094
